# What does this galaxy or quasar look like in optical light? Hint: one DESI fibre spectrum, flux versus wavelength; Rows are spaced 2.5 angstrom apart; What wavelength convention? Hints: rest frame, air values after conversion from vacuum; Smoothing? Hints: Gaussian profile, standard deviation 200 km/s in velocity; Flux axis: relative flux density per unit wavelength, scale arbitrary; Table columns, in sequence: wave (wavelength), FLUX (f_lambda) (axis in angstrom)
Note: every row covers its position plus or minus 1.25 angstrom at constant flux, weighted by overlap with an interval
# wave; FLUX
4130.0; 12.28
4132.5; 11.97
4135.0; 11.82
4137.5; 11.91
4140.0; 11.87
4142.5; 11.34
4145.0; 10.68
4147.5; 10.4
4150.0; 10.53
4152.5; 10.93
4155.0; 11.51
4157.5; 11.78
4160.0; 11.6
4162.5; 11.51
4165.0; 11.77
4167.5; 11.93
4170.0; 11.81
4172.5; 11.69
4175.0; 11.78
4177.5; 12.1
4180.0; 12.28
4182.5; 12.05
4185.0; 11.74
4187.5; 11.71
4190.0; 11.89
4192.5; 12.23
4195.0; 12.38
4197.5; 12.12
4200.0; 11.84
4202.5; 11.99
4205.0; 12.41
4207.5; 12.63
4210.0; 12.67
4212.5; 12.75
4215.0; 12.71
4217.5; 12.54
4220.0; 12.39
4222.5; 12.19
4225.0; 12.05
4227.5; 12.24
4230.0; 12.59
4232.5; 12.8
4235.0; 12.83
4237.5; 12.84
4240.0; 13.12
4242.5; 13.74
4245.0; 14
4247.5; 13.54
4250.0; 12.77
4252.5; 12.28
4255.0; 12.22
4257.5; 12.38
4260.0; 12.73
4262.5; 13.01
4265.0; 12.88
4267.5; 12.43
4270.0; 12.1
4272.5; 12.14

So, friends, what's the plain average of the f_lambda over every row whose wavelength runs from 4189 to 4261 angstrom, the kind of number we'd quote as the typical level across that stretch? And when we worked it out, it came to 12.6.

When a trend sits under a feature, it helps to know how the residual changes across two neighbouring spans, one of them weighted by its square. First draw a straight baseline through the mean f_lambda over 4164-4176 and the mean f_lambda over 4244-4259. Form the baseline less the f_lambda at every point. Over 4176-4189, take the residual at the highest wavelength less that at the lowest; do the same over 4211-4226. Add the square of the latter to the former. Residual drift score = 1.3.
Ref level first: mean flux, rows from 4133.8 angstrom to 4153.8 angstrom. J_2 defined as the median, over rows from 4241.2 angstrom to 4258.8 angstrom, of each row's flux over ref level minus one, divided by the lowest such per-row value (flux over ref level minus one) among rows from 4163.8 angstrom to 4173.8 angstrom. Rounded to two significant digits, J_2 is 3.1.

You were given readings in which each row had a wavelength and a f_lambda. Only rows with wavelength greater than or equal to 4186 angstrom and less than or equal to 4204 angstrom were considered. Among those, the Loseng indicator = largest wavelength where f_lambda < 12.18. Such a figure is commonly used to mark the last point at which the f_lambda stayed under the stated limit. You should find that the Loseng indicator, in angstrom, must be 4202.5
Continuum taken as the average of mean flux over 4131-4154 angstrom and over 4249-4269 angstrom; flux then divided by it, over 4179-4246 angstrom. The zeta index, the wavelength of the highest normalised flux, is 4245.0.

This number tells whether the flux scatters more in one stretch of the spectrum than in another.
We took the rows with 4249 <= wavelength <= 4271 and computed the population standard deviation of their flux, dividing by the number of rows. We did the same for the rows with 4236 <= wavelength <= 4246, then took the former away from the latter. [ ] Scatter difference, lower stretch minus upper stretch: 0.16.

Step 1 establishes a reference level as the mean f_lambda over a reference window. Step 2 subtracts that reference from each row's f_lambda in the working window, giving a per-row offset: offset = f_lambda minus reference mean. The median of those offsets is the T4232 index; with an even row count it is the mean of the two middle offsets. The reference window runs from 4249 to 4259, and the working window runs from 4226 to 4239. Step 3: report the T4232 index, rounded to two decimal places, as 0.39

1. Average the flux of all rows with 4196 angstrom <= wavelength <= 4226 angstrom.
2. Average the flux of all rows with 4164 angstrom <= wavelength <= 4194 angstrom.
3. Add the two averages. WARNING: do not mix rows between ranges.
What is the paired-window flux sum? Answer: 24.3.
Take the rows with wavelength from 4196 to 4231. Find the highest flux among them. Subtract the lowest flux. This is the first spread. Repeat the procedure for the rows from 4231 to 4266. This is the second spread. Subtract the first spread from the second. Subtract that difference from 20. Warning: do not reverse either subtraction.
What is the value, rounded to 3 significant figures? 19.1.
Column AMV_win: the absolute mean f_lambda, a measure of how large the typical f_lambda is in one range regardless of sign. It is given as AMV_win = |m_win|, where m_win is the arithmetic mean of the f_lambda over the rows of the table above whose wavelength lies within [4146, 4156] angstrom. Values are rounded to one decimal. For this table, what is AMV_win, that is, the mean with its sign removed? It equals 10.8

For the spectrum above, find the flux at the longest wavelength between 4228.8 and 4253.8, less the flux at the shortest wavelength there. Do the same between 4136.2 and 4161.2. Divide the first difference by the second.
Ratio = 1.0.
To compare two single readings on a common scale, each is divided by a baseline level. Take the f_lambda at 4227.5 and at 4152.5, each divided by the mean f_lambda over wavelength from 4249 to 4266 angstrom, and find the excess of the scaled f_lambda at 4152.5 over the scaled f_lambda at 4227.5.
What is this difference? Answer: -0.10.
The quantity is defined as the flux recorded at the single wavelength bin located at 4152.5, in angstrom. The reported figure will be 10.93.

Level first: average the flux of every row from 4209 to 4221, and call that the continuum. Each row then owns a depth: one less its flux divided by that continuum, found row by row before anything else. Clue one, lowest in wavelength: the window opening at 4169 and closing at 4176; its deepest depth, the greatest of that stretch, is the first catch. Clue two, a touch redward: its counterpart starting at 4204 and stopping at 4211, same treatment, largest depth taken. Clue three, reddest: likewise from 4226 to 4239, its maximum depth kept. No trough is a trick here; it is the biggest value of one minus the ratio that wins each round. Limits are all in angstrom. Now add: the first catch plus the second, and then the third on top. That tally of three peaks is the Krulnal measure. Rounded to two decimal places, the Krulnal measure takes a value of 0.12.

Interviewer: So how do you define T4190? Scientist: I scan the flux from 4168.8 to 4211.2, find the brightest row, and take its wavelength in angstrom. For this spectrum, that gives 4210.0 angstrom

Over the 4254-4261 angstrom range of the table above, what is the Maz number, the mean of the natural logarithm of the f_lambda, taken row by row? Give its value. 2.52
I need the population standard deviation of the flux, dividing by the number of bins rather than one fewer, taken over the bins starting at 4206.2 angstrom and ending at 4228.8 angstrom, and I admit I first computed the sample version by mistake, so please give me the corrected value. 0.24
